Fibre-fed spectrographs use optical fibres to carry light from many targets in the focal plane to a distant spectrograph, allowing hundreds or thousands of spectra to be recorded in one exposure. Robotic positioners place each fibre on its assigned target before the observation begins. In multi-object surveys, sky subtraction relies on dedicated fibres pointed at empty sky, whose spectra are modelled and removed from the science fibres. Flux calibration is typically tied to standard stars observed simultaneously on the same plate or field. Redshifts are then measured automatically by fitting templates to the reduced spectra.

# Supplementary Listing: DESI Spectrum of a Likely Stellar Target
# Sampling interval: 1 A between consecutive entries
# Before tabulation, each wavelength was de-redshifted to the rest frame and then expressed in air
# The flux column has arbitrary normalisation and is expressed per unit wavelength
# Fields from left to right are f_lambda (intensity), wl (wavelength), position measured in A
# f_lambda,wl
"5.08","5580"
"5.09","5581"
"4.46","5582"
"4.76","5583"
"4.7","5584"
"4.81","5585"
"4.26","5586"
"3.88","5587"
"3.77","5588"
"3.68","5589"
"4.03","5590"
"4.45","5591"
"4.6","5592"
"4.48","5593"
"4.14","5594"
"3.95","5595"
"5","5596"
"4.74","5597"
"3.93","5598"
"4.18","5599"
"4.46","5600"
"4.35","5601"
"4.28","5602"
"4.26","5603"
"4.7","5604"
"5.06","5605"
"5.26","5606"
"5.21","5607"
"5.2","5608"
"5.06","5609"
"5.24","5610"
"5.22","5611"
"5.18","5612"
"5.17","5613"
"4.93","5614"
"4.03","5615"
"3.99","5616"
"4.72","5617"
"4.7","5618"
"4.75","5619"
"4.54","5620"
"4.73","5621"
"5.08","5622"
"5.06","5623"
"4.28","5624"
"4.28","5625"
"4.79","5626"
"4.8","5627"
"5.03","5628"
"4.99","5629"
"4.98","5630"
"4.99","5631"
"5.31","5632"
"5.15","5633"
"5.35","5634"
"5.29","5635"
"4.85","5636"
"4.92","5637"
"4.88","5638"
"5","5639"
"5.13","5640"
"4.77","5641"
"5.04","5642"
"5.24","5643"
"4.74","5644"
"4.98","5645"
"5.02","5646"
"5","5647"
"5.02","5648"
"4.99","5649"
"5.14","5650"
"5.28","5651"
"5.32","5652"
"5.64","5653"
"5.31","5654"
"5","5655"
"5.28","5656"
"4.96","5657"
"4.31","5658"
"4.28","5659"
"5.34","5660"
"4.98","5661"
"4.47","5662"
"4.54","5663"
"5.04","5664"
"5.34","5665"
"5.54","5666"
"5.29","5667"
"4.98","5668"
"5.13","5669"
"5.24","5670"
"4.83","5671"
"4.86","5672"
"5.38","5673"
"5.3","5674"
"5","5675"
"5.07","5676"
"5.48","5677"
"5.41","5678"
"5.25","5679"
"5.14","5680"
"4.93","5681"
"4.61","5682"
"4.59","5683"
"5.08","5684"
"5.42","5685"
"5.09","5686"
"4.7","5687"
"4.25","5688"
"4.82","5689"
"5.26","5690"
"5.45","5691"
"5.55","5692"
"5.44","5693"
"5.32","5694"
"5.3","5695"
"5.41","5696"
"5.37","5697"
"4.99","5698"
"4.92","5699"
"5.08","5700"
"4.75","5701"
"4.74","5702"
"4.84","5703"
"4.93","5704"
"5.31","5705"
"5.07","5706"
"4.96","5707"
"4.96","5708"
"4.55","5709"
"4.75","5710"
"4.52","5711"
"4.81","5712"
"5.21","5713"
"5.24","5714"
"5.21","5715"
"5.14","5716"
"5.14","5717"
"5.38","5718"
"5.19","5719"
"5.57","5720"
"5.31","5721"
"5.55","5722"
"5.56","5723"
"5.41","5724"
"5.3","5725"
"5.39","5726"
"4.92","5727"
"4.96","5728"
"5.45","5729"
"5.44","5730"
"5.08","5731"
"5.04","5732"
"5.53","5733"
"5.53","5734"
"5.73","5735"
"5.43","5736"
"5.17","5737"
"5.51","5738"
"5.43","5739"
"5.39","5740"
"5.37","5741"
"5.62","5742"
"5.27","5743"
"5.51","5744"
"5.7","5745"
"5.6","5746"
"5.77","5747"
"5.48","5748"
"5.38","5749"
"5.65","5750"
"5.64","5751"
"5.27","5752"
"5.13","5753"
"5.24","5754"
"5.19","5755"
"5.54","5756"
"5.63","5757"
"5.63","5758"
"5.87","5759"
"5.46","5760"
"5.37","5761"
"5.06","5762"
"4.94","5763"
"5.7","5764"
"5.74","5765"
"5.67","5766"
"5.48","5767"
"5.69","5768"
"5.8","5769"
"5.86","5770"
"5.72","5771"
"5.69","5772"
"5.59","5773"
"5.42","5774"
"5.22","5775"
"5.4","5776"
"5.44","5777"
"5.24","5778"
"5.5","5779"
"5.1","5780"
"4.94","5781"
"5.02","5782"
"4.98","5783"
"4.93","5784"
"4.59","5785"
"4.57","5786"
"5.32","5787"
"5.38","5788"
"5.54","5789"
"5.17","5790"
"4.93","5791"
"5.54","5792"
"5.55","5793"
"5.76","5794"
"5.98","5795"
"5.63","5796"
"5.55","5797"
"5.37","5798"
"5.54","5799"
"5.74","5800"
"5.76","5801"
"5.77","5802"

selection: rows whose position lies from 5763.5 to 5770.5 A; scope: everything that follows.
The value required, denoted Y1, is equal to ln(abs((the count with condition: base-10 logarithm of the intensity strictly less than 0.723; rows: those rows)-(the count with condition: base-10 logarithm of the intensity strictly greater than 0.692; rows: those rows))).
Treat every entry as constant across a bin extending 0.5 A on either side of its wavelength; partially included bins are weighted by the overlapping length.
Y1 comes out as 1.9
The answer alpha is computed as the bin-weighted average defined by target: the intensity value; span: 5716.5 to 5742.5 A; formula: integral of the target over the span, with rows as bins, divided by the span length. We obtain 5.4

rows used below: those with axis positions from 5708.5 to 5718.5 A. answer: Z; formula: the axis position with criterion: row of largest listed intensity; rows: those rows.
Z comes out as 5718 A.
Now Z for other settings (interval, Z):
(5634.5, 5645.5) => 5635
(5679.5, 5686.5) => 5685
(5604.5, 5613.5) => 5606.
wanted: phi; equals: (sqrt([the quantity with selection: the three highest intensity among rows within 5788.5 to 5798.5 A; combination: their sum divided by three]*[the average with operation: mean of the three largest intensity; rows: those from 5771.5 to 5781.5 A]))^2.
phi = 32.4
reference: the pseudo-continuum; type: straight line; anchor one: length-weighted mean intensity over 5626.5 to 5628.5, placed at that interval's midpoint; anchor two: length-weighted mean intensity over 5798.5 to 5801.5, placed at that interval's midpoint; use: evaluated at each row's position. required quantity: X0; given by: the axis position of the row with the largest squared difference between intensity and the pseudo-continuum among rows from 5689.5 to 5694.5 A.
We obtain 5692 A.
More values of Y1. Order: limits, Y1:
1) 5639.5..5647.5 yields 0.7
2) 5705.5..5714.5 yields 1.4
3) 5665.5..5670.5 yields 0.7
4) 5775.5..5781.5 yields 1.1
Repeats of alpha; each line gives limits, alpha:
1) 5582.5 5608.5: 4.5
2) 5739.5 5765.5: 5.5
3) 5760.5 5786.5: 5.3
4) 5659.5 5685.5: 5.1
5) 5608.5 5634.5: 4.9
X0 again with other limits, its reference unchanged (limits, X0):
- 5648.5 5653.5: 5653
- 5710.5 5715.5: 5711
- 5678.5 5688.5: 5688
